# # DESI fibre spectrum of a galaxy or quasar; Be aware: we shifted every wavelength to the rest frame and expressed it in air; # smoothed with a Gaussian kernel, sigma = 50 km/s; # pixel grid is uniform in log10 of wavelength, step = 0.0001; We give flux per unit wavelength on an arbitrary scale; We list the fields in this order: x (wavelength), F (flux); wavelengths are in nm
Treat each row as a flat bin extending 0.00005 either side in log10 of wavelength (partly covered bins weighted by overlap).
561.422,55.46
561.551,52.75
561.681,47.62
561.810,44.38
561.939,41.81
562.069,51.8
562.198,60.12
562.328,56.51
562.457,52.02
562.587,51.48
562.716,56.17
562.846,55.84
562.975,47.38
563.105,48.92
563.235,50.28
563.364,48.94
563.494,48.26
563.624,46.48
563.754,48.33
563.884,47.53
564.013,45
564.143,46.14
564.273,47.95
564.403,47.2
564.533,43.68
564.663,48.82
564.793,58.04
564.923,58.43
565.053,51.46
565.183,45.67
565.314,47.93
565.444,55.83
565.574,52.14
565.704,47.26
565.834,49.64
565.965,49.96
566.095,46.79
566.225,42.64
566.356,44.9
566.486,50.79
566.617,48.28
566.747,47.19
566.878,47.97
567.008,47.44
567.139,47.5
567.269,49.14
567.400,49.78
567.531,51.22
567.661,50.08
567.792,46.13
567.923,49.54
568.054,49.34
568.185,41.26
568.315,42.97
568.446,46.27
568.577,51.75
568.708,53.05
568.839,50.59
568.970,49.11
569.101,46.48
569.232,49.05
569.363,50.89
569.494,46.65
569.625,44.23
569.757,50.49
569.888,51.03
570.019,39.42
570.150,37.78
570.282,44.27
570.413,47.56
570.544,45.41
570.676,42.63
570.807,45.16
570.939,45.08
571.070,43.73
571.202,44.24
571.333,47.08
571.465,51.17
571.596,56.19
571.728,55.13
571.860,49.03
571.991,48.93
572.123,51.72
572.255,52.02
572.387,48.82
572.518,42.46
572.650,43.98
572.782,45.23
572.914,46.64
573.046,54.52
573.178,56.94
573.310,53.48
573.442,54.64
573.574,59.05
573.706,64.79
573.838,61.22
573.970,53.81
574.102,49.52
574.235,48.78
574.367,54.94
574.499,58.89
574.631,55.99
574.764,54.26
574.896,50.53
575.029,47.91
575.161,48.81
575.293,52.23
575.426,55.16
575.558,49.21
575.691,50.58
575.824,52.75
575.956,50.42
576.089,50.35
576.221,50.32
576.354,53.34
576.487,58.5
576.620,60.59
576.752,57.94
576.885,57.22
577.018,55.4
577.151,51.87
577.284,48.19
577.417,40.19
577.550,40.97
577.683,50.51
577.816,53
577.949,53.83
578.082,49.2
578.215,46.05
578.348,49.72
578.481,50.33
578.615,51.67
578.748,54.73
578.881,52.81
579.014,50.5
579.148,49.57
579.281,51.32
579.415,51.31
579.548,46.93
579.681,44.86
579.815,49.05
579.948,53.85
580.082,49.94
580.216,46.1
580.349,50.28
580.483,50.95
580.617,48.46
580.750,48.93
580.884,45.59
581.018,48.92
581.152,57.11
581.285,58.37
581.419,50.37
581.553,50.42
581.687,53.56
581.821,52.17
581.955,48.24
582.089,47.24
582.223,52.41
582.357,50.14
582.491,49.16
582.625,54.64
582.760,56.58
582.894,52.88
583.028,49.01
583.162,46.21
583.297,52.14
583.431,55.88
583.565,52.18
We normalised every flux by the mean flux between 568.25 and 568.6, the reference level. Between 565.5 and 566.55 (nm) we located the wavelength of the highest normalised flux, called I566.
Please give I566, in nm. 565.574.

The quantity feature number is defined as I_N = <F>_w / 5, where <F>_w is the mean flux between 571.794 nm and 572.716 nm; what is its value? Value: 9.6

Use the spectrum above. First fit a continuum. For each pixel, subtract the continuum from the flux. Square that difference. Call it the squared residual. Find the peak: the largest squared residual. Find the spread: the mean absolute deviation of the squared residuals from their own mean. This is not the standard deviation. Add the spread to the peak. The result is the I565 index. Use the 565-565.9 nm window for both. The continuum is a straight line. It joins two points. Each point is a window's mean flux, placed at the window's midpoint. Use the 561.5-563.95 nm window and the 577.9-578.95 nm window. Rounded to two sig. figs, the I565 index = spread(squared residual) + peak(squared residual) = 38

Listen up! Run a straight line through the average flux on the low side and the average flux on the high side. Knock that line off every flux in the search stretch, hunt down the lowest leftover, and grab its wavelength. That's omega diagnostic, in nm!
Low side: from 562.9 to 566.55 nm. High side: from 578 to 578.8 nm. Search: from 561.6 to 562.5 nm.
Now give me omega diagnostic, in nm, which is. 561.939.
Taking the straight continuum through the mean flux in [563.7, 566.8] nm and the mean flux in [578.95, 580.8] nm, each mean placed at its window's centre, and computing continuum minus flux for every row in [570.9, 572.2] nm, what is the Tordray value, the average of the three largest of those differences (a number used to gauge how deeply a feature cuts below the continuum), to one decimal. 4.7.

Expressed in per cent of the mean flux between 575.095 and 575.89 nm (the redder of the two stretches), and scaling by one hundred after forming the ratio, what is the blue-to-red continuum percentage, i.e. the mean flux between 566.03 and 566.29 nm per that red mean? 87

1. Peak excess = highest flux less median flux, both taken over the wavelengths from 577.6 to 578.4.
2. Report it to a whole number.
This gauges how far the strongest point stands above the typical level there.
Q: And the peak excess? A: 4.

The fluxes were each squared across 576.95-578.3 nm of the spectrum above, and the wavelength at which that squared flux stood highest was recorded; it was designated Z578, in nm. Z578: 577.018 nm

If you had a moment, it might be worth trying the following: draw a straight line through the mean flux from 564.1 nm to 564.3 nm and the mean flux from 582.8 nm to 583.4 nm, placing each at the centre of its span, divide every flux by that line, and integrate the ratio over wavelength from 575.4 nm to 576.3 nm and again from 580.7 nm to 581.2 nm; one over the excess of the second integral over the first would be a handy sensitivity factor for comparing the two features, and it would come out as -2.3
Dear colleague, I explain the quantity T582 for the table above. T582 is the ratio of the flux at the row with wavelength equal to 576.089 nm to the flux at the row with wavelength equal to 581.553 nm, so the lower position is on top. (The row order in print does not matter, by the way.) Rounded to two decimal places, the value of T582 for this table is 1.00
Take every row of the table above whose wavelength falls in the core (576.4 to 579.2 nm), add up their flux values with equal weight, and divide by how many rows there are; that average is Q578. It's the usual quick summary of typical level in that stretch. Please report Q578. 51.6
